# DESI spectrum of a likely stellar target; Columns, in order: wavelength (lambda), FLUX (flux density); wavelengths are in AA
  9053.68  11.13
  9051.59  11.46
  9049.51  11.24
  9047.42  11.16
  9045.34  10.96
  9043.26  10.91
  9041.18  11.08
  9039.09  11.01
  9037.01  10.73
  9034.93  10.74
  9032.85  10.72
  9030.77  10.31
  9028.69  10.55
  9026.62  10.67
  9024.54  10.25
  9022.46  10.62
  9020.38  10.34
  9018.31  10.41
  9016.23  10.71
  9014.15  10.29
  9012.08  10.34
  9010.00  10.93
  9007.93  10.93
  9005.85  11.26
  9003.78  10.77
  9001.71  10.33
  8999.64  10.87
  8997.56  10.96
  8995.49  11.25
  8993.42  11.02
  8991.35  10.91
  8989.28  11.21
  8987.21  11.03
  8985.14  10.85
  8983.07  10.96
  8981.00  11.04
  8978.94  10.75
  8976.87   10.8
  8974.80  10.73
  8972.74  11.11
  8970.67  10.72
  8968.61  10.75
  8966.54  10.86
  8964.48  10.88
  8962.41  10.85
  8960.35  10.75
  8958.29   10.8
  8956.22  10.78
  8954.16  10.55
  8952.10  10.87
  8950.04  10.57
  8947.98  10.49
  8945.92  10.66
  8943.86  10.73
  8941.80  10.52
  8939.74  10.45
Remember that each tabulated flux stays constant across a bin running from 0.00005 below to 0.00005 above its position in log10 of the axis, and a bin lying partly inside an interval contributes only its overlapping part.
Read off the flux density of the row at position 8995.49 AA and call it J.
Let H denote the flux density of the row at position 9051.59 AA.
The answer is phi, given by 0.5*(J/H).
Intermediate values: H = 11.46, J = 11.25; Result 0.491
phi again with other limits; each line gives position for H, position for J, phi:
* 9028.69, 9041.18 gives 0.525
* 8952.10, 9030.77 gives 0.474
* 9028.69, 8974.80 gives 0.509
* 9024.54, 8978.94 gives 0.524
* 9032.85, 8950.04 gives 0.493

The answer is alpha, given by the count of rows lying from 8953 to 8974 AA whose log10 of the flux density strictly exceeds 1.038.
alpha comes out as 1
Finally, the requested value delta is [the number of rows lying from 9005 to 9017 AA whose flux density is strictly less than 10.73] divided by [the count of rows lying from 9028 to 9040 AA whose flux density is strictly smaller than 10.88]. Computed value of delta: 0.6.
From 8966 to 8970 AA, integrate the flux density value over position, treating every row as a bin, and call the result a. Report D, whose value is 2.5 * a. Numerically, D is 108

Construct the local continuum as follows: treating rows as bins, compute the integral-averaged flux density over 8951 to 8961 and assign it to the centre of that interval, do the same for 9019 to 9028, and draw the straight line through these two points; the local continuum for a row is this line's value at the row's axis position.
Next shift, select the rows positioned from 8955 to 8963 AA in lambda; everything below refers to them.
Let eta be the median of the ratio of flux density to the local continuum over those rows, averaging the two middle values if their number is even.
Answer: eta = 1.00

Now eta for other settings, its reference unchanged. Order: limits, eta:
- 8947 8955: 0.98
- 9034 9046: 1.05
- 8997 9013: 1.03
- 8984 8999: 1.04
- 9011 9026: 0.99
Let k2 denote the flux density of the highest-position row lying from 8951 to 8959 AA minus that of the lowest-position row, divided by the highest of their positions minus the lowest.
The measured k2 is -0.01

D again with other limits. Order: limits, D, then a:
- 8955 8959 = 108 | 43.1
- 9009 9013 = 106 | 42.5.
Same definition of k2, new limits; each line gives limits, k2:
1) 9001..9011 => 0.07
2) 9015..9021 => -0.09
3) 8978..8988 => 0.03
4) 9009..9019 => -0.06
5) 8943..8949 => -0.06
